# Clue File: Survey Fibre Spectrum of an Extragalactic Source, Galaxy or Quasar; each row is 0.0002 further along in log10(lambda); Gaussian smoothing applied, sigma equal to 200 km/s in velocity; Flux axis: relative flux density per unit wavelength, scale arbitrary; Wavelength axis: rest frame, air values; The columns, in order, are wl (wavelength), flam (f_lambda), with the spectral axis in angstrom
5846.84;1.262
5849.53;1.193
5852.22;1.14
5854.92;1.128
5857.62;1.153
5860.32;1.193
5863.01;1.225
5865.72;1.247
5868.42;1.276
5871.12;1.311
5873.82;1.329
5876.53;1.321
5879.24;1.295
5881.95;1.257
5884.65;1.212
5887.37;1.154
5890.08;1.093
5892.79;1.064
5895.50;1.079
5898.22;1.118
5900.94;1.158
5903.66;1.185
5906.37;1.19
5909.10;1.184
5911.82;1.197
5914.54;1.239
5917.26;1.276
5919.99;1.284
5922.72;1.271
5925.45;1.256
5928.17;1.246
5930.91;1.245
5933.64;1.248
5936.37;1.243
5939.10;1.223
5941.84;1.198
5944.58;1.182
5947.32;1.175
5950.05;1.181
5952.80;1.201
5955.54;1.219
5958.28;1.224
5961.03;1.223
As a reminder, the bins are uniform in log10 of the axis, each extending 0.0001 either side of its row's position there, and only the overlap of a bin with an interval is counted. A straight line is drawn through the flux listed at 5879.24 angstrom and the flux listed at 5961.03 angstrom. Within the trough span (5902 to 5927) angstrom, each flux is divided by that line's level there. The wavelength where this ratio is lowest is 5903.66 angstrom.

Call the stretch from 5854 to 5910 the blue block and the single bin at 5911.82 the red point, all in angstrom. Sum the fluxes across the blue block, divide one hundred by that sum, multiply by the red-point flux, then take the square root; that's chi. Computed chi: 2.18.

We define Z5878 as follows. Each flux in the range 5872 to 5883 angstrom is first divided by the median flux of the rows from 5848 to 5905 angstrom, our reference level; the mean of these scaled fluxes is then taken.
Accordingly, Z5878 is 1.09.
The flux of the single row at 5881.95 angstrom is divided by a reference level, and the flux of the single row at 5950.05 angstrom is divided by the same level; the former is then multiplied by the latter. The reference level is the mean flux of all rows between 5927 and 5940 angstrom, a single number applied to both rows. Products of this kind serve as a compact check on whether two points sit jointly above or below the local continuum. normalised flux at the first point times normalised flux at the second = 0.96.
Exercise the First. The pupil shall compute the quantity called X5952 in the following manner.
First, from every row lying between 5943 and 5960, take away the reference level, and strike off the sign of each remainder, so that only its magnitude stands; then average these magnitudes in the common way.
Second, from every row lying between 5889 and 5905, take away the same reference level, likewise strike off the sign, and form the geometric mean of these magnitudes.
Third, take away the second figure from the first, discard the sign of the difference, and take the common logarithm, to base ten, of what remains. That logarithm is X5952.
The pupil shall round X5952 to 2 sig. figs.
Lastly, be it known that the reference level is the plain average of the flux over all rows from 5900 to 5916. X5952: -1.4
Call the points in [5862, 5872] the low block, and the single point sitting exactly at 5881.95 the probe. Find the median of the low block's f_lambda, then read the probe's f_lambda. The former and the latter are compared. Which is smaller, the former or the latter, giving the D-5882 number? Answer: 1.257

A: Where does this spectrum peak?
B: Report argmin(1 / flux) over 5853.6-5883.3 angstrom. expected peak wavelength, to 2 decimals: 5873.82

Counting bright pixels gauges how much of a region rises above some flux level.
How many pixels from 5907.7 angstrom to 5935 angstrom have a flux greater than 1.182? 10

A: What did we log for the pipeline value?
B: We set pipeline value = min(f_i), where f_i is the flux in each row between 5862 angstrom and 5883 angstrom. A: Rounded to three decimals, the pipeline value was 1.225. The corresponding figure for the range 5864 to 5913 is 1.064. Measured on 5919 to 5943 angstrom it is 1.198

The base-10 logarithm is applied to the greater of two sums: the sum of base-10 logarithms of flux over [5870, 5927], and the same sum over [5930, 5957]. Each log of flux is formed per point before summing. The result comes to 0.24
